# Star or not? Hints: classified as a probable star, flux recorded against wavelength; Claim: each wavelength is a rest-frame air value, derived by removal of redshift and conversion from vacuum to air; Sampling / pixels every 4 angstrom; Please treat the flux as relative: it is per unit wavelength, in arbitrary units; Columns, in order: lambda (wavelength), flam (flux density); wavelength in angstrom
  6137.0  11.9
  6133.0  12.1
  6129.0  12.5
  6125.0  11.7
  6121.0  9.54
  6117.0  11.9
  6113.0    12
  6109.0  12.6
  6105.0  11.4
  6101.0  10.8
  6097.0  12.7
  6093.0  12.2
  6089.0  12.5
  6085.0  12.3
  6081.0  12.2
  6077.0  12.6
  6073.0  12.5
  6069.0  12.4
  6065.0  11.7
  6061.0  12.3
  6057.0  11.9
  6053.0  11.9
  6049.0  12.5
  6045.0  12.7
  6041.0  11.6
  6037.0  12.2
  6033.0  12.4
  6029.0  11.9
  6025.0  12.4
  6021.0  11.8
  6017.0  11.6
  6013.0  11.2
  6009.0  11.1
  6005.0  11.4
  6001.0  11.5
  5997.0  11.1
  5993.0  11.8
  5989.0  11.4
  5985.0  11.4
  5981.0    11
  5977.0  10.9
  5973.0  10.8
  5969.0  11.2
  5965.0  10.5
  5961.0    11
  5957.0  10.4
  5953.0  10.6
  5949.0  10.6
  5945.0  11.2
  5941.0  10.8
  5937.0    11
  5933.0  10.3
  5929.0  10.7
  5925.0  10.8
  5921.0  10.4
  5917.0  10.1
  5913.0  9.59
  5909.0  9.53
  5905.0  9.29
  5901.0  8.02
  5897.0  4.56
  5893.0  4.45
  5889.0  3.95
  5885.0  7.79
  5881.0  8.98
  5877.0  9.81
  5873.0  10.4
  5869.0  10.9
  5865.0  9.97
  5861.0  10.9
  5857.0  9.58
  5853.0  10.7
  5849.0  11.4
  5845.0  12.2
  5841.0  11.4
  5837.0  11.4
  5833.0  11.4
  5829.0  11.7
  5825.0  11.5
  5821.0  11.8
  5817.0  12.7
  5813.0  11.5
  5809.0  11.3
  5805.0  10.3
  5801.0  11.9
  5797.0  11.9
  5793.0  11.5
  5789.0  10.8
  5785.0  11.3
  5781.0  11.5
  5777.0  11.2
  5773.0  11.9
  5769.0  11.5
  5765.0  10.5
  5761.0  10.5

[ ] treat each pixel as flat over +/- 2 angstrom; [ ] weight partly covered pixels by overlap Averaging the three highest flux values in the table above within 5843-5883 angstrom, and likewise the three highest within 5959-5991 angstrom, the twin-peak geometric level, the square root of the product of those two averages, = 11.4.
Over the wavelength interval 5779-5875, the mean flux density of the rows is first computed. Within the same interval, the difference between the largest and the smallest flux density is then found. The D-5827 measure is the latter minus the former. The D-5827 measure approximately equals -8.1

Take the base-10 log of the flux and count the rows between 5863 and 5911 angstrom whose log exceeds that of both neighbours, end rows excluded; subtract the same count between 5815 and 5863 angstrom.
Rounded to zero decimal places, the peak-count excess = -1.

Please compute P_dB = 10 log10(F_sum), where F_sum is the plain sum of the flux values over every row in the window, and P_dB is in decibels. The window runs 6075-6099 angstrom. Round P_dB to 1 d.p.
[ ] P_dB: 18.7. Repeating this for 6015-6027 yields 15.5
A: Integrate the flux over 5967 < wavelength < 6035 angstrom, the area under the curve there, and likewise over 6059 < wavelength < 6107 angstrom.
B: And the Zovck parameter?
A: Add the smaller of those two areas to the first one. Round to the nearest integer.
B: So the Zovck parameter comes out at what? 1362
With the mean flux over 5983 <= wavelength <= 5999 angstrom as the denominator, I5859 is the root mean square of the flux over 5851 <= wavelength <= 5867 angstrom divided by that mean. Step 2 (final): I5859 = 0.90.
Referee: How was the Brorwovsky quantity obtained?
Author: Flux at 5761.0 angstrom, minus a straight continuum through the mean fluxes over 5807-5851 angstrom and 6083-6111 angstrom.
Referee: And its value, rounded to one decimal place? -1.1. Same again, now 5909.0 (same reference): -2.3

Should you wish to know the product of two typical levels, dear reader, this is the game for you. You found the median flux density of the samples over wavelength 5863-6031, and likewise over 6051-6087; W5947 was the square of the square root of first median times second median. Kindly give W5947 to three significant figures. 133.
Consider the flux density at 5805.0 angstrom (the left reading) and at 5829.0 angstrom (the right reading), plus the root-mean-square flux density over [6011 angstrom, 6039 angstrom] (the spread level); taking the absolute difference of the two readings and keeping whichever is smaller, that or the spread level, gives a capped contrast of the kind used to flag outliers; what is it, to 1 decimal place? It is 1.4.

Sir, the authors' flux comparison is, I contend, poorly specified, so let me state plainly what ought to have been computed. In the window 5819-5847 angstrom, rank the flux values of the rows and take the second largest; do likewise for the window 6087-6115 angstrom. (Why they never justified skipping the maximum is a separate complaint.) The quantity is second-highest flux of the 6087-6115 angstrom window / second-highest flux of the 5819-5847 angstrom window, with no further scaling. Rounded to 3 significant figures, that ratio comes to 1.07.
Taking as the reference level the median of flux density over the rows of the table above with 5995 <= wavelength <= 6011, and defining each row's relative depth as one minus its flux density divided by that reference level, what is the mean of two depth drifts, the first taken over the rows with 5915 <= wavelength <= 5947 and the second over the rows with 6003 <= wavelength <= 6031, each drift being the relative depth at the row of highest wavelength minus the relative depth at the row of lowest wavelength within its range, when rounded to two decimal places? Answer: -0.07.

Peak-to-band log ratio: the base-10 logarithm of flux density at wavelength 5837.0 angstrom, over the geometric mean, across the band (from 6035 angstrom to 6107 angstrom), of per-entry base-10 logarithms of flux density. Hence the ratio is 0.98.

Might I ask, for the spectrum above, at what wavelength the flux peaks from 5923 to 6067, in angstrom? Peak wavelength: 6045.0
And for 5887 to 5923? 5921.0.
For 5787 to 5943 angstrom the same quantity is 5817.0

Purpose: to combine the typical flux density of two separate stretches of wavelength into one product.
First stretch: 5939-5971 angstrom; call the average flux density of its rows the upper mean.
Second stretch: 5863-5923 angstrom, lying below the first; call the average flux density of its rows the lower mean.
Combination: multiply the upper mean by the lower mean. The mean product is 92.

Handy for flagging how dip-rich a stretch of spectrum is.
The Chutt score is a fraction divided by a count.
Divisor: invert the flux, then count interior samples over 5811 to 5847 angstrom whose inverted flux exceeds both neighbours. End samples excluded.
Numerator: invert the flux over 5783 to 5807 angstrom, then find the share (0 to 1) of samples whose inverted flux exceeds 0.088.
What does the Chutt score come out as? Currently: 0.50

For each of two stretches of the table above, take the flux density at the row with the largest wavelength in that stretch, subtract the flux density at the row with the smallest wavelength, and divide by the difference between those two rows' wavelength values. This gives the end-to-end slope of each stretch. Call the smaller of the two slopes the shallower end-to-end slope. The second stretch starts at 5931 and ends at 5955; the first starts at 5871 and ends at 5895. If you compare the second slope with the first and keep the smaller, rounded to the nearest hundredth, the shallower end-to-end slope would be -0.30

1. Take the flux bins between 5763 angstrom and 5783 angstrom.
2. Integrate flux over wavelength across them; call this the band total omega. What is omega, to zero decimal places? 226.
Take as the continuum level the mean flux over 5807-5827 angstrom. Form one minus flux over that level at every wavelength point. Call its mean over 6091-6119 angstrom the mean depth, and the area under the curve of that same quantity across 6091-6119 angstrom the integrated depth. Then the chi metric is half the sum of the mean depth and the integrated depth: -0.23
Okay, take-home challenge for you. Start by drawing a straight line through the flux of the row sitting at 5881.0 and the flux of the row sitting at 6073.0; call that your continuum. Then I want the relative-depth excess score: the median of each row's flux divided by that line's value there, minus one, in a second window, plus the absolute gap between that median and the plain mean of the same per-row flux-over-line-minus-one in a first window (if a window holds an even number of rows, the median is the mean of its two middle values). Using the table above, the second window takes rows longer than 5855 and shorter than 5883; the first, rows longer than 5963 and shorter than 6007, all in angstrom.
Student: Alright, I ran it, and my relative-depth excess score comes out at 0.27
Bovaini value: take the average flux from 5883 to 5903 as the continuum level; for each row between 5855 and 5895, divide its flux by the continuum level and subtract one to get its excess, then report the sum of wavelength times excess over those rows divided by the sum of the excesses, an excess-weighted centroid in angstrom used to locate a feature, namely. 5867.3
